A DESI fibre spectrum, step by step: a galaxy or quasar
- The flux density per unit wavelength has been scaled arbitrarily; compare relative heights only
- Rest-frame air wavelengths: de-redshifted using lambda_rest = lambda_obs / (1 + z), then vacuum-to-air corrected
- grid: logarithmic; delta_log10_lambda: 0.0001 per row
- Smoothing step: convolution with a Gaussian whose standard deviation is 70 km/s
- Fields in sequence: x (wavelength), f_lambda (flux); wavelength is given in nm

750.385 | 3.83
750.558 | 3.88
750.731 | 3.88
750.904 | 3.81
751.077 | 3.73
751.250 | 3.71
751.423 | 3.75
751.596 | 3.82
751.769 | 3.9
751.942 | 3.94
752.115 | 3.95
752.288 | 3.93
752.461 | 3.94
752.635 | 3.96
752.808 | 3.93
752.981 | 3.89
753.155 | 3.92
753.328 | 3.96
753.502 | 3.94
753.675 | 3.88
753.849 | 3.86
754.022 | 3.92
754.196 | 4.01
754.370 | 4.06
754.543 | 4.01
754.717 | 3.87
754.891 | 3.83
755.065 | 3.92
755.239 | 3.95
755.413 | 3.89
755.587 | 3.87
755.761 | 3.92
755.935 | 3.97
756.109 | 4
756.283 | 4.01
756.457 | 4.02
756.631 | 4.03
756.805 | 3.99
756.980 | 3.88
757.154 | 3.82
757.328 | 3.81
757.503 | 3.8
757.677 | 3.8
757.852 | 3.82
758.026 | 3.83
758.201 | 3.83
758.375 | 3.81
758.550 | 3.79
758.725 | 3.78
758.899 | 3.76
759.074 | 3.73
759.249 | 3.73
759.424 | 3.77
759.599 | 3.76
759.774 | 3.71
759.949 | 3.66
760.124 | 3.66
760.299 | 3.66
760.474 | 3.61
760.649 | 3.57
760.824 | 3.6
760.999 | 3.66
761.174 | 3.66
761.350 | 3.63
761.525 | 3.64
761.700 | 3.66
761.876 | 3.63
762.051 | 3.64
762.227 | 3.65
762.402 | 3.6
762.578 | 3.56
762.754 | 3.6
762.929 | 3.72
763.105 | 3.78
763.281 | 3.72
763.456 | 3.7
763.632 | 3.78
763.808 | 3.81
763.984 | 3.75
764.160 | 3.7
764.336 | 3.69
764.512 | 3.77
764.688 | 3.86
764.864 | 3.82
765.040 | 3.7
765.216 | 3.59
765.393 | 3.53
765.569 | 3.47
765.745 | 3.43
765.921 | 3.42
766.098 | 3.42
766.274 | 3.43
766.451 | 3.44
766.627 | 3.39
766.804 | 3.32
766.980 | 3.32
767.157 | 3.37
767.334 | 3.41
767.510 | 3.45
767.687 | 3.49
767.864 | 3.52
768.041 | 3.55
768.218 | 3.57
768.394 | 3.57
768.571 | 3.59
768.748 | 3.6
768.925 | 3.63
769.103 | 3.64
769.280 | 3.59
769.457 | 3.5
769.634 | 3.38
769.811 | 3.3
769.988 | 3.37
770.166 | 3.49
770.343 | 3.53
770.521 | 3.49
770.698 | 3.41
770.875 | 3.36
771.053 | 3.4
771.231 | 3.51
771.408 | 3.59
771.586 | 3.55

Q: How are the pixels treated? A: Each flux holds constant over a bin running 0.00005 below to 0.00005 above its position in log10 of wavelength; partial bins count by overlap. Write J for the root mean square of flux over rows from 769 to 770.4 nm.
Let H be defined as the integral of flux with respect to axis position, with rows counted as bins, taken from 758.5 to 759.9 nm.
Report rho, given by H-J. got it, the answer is 1.77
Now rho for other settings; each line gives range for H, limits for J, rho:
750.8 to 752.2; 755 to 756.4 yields 1.42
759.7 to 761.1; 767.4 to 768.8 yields 1.56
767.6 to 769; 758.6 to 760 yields 1.25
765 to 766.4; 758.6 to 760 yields 1.15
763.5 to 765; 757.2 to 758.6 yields 1.84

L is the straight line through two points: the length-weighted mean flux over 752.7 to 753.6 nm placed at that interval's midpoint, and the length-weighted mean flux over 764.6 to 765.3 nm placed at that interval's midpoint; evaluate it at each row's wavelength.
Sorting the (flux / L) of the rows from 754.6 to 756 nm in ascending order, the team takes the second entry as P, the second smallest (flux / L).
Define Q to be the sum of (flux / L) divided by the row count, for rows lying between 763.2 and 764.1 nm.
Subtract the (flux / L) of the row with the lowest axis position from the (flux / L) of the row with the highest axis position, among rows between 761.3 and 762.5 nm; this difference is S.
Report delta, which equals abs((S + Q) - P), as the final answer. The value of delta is 0.002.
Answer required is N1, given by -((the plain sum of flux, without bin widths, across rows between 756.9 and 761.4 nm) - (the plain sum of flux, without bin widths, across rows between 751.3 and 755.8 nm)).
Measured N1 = 5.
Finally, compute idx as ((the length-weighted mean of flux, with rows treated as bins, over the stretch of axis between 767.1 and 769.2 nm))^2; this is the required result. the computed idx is 12.5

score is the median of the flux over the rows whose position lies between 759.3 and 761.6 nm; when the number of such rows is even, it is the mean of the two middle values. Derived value 3.66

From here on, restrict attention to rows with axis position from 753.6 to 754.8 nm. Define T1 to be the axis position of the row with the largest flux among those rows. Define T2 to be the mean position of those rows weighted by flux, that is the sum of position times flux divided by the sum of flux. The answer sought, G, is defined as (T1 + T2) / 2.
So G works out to 754.28 nm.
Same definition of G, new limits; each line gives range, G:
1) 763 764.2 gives 763.72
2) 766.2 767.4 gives 766.63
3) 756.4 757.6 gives 756.80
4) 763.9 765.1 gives 764.60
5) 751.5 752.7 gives 752.38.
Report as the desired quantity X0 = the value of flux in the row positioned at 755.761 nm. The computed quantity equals 3.92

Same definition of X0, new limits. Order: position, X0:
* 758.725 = 3.78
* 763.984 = 3.75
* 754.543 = 4.01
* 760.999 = 3.66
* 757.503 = 3.8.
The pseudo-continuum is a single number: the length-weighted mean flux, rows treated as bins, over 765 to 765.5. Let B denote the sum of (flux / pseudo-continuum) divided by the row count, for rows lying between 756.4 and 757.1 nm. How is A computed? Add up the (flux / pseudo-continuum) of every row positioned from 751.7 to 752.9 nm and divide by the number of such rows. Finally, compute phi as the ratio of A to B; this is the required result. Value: 0.99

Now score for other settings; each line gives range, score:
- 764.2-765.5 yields 3.70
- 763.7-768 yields 3.48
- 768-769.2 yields 3.59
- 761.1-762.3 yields 3.64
